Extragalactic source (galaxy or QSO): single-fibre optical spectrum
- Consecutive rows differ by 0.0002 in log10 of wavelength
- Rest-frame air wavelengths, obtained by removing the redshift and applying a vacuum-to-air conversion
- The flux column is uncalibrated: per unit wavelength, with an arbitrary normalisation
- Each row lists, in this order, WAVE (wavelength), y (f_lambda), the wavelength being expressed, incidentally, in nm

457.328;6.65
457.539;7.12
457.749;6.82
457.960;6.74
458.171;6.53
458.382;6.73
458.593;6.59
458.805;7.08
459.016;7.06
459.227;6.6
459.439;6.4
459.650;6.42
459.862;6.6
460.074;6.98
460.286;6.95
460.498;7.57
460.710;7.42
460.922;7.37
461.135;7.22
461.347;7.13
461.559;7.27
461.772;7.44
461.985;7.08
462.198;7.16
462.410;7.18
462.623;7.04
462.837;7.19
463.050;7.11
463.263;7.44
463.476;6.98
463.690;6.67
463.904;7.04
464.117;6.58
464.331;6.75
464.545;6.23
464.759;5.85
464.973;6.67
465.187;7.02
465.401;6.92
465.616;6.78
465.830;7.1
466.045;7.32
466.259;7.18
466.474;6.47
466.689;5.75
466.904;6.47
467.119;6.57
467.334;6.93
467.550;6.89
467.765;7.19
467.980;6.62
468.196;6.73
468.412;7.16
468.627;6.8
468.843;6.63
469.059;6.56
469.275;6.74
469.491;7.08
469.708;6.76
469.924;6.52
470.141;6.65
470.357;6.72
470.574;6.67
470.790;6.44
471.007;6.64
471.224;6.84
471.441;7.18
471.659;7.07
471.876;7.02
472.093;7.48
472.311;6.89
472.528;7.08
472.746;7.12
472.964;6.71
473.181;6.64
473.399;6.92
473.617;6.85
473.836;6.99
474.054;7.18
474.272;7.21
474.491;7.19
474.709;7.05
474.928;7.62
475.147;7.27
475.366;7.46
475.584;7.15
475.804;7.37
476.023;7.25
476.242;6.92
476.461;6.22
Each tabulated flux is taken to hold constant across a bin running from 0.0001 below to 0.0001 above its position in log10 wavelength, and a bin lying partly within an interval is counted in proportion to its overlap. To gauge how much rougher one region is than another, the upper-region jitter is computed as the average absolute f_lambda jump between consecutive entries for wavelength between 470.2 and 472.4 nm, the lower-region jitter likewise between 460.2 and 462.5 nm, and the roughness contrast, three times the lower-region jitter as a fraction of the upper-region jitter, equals 2.2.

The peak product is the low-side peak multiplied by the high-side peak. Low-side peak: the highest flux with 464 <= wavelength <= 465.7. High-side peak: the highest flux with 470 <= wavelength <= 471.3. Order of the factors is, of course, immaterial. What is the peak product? 48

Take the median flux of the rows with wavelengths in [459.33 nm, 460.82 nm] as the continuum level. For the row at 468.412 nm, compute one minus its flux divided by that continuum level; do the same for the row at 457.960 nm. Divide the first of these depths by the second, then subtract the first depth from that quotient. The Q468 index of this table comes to -1.0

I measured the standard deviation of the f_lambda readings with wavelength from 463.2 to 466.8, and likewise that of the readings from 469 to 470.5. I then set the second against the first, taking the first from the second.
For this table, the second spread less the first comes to -0.29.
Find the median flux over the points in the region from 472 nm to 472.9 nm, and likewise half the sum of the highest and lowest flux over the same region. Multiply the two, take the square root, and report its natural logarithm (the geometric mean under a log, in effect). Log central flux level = 1.97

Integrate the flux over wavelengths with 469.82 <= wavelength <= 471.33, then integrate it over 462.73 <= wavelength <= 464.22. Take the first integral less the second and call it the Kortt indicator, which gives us -0.4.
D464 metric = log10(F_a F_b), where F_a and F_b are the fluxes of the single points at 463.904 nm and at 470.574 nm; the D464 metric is 1.672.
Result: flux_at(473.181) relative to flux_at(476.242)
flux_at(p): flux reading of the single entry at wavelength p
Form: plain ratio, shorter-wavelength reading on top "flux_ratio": 0.96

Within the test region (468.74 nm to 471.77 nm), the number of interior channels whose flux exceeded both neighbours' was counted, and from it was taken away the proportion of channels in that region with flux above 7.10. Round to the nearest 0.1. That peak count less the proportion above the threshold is 2.9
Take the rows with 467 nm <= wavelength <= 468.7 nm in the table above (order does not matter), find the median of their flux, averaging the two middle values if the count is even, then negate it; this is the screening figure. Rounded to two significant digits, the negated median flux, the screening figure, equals -6.8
